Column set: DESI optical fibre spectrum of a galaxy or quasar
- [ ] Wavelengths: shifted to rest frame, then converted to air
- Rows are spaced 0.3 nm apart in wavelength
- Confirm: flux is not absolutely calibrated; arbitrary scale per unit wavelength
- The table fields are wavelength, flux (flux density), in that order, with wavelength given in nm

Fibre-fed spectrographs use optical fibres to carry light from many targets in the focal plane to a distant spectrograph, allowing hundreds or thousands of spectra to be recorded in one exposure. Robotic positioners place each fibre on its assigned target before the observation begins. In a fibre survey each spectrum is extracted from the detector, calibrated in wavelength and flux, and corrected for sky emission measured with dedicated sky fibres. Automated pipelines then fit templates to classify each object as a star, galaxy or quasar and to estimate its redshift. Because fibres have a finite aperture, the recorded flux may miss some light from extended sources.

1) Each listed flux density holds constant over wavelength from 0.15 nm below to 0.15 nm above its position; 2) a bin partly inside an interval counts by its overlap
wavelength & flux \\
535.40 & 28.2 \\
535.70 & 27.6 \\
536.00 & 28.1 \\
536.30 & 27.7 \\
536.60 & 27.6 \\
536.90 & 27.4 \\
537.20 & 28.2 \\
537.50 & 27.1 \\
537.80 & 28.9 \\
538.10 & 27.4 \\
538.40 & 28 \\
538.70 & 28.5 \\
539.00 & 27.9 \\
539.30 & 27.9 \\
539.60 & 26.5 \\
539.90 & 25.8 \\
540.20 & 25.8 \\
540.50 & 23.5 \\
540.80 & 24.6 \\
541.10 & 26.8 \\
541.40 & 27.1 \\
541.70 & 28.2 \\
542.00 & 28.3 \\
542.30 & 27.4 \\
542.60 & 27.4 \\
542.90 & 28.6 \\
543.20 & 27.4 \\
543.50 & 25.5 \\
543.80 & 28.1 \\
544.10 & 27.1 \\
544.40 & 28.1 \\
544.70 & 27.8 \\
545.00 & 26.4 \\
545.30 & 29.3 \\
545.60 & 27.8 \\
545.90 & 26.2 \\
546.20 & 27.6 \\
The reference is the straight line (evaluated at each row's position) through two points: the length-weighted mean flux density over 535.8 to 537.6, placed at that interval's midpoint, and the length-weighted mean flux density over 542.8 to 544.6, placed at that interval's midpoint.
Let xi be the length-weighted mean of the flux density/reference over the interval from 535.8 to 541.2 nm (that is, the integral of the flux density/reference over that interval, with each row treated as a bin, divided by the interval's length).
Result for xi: 0.981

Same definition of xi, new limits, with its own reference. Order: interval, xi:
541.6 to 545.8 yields 1.007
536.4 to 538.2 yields 1.004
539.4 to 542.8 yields 0.964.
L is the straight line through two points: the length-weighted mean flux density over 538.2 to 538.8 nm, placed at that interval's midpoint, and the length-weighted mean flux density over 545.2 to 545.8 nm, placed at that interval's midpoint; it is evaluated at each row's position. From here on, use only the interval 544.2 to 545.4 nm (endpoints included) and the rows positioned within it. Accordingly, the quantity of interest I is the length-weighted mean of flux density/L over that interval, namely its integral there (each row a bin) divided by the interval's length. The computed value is 0.983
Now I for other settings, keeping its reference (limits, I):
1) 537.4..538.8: 0.994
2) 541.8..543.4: 0.983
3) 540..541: 0.880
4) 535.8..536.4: 0.992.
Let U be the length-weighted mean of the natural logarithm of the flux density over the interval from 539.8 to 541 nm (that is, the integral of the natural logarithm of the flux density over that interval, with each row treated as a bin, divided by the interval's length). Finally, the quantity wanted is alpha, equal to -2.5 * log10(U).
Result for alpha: -1.269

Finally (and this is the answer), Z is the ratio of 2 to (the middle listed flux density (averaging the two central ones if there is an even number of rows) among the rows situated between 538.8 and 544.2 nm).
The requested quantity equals 0.0734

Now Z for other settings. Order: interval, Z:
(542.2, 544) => 0.0730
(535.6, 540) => 0.0722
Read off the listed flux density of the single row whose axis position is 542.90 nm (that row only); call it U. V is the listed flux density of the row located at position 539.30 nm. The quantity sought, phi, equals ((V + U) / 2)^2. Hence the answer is 798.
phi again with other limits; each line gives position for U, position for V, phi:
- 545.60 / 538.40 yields 778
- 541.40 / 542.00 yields 767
